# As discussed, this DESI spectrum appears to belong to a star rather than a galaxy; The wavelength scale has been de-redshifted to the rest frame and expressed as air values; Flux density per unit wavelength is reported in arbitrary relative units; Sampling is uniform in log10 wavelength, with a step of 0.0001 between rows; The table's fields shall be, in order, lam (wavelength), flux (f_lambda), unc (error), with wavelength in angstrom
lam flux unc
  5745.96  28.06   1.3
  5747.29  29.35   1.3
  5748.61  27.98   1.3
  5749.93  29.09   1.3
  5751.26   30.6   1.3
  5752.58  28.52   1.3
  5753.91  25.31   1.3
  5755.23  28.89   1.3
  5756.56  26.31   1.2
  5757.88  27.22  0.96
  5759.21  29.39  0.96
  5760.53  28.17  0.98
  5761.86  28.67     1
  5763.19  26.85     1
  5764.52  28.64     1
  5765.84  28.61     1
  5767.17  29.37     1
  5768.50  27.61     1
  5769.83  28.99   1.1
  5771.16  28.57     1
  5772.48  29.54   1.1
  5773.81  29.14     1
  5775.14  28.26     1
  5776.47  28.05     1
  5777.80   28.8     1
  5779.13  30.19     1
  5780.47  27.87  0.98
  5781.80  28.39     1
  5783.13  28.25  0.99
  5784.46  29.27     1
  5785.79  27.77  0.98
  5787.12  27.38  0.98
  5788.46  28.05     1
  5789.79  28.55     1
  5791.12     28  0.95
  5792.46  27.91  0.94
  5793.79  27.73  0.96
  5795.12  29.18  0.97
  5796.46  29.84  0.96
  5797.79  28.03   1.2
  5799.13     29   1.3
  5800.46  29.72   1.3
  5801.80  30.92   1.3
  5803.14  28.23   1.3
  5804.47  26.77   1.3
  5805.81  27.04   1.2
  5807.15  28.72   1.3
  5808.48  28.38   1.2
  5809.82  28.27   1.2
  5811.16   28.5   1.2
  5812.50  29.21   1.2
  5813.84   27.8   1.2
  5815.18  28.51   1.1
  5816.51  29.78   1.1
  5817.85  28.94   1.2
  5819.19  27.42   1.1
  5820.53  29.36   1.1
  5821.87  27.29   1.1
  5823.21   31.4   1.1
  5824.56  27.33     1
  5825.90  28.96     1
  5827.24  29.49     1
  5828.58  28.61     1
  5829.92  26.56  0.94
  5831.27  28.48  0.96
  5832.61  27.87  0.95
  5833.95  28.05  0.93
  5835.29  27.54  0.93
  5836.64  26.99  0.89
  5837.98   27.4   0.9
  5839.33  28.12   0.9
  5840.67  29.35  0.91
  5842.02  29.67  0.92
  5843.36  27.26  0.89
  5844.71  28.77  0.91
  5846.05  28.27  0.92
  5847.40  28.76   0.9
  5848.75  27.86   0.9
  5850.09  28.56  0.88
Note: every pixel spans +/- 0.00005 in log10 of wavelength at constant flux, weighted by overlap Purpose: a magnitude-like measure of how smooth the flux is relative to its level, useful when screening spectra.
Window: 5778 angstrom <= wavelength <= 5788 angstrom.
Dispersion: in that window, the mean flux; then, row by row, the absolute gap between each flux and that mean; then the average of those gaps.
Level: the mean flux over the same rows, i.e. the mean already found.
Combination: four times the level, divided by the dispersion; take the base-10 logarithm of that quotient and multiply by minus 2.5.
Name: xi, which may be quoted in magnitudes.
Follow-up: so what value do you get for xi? -5.48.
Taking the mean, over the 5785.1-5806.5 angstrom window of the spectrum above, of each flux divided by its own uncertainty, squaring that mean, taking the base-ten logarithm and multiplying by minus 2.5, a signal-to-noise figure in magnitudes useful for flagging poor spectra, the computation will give -7.09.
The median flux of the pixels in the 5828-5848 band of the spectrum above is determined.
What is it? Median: 28.1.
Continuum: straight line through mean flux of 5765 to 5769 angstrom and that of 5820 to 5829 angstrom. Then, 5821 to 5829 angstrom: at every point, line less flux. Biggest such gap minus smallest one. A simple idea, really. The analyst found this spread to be 4.10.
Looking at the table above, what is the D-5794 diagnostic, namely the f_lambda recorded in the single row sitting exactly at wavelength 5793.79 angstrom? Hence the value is 27.73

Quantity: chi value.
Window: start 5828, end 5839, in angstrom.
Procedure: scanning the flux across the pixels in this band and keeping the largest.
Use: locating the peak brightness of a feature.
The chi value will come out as 28.61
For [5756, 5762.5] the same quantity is 29.39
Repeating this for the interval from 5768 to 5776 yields 29.54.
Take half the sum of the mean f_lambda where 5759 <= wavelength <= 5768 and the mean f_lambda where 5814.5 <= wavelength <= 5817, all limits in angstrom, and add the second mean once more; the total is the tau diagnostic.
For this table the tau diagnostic 58.0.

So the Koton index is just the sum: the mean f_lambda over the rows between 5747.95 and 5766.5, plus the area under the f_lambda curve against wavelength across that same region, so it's 551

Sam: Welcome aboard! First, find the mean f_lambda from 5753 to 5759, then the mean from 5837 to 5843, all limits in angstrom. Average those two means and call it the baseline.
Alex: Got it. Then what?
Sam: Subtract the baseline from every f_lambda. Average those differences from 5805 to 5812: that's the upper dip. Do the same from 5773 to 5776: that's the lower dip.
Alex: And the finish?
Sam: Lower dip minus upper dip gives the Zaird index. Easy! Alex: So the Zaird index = 0.52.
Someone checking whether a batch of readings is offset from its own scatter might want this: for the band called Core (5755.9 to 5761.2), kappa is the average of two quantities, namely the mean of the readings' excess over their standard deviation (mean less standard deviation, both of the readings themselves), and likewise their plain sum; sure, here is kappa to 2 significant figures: 69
